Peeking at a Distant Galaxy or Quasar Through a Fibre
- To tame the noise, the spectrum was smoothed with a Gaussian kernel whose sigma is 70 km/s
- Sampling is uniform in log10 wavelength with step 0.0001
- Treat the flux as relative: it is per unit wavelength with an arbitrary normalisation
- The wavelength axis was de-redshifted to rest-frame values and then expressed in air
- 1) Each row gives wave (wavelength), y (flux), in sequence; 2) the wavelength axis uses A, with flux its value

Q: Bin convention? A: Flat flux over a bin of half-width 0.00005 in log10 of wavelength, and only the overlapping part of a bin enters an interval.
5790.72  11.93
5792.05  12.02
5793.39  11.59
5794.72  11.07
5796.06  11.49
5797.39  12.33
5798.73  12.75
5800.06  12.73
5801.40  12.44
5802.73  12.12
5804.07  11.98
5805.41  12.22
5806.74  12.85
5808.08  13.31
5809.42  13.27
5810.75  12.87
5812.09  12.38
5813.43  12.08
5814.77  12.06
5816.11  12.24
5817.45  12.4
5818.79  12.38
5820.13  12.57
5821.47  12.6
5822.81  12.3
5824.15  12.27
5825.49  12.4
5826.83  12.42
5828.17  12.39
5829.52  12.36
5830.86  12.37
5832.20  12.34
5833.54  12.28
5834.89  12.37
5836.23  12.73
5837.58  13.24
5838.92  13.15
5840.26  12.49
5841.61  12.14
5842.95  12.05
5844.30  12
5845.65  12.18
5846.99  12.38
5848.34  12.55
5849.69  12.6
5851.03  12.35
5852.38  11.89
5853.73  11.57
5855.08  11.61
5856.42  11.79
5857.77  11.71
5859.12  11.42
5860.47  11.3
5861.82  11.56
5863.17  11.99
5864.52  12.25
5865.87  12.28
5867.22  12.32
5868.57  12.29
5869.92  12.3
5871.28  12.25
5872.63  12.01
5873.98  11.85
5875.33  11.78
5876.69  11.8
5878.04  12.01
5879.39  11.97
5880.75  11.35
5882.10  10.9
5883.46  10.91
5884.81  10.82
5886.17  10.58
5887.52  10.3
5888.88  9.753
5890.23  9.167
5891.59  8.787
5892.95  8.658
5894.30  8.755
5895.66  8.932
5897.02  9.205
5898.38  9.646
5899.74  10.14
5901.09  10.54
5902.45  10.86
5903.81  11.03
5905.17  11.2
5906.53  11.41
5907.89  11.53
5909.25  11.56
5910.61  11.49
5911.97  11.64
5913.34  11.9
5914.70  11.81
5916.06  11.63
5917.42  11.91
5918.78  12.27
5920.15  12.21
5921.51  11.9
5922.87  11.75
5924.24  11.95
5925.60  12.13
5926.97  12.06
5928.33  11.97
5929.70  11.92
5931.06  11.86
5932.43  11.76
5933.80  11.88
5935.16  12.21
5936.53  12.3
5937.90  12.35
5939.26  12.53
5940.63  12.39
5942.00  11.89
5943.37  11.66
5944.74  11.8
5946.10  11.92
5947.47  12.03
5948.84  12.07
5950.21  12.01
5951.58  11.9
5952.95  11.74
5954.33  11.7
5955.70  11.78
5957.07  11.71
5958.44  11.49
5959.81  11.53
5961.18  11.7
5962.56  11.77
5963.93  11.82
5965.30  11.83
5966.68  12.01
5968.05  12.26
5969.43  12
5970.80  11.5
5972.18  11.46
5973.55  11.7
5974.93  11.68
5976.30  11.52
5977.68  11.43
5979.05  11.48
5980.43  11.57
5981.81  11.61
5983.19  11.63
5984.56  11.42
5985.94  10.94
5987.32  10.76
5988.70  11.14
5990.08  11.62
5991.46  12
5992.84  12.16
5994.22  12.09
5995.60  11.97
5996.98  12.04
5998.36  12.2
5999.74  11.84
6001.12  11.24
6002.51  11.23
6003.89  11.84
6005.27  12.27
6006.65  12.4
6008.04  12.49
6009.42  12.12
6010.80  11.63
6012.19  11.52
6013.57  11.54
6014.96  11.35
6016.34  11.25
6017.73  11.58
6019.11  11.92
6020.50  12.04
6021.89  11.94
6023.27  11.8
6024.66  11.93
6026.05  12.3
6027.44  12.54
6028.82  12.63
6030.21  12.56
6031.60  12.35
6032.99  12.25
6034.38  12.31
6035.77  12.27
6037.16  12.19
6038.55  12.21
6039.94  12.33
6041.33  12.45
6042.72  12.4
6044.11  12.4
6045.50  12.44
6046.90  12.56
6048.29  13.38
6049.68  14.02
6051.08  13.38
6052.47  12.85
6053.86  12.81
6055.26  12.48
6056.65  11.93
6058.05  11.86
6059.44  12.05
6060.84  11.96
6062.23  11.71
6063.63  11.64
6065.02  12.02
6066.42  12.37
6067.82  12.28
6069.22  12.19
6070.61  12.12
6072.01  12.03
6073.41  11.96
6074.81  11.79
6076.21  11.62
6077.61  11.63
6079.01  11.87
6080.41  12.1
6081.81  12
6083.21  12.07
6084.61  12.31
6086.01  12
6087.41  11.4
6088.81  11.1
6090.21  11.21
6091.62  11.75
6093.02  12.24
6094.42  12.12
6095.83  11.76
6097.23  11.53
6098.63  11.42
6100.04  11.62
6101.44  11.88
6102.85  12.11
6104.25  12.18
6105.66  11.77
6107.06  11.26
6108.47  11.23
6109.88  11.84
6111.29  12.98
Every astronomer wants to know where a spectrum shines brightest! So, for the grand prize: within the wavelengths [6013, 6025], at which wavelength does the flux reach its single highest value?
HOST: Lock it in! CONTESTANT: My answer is 6020.50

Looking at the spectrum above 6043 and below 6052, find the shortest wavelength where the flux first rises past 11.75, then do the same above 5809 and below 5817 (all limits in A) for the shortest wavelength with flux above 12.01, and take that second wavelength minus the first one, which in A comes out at -234.7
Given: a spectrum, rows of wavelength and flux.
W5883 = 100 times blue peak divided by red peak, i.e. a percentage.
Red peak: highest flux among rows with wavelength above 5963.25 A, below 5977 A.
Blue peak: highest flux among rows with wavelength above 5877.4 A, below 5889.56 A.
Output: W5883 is 98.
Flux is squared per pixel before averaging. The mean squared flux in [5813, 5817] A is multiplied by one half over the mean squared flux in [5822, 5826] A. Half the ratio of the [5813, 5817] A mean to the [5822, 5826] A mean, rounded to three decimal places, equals 0.484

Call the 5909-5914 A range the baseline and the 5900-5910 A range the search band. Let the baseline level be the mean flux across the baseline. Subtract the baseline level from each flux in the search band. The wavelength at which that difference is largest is 5909.25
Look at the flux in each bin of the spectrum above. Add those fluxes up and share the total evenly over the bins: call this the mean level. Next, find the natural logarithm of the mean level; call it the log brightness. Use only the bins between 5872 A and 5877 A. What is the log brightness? 2.47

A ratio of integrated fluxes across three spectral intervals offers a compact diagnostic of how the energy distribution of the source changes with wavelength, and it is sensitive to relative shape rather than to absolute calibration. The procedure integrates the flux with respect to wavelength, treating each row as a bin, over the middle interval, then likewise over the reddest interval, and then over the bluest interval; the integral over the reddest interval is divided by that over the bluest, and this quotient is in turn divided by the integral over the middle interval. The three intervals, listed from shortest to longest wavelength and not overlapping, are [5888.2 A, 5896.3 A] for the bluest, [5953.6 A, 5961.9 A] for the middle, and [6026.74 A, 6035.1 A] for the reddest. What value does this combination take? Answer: 0.0147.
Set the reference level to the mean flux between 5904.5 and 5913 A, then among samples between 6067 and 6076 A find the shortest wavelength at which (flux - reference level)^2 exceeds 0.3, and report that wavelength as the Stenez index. 6067.82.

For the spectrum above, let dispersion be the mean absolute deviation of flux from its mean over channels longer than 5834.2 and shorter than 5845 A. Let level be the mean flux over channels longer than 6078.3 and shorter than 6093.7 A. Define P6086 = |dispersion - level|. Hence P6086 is 11.4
